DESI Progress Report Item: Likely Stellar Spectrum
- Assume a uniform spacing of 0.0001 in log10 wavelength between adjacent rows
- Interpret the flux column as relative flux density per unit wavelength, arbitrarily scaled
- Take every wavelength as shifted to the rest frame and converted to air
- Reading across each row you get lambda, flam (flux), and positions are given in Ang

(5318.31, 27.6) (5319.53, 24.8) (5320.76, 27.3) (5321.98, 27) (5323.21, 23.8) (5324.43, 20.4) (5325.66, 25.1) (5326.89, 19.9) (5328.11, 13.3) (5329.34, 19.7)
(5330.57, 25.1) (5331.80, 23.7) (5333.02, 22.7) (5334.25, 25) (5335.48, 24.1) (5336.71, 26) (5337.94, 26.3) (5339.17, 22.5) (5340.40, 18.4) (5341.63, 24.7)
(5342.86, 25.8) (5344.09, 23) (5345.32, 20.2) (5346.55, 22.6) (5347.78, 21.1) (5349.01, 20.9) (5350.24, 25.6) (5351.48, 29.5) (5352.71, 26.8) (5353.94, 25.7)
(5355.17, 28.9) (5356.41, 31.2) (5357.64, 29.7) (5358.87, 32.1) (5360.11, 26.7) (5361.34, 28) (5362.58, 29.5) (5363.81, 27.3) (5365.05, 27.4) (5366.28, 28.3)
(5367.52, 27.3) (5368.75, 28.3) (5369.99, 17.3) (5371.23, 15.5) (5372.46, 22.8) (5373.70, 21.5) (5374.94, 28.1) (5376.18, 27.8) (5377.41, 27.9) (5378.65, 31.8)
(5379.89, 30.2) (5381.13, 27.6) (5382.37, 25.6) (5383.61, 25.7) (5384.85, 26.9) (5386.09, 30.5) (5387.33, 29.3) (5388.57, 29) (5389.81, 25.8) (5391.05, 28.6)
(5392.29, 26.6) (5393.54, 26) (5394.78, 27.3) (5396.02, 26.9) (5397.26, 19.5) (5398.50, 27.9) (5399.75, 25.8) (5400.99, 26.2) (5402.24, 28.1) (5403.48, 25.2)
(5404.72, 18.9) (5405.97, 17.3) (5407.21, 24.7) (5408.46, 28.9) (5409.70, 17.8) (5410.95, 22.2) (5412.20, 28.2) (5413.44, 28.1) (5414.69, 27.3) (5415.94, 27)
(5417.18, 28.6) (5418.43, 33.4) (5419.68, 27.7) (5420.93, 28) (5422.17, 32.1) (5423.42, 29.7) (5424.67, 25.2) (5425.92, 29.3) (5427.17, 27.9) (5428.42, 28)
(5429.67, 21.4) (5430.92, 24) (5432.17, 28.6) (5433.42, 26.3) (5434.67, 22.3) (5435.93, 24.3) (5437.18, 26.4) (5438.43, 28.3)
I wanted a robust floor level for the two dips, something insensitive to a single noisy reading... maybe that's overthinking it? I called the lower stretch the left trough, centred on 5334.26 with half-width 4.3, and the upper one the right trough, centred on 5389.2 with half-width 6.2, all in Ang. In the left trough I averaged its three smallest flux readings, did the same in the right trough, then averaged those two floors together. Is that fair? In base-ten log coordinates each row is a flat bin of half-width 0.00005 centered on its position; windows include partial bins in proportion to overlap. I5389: 24.7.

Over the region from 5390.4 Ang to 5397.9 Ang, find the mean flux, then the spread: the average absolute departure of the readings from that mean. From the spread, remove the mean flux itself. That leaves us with -23.7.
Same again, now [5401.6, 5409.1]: -20.0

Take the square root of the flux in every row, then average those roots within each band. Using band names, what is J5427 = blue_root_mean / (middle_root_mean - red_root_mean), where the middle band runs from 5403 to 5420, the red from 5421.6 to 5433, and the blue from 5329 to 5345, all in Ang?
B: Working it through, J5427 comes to -24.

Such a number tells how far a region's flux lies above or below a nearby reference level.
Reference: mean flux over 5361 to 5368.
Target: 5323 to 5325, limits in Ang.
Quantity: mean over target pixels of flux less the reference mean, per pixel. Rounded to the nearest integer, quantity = -6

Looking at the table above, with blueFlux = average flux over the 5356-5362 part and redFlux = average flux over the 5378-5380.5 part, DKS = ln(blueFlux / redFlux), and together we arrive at -0.05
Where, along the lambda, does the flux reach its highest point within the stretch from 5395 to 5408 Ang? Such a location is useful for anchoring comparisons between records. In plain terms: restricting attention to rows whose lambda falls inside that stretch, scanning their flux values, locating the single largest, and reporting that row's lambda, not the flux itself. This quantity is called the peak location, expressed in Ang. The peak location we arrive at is 5402.24 Ang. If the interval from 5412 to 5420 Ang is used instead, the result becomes 5418.43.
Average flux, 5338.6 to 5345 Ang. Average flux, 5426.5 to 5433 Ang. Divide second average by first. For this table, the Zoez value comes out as 1.14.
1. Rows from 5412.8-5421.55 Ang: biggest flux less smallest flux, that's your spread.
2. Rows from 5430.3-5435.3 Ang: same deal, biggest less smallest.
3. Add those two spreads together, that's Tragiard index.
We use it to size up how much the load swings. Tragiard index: 12.7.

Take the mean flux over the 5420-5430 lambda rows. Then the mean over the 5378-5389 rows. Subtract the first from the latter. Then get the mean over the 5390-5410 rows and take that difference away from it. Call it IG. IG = 24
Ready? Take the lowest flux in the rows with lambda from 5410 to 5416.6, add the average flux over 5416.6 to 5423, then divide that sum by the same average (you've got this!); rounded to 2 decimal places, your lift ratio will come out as 1.74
